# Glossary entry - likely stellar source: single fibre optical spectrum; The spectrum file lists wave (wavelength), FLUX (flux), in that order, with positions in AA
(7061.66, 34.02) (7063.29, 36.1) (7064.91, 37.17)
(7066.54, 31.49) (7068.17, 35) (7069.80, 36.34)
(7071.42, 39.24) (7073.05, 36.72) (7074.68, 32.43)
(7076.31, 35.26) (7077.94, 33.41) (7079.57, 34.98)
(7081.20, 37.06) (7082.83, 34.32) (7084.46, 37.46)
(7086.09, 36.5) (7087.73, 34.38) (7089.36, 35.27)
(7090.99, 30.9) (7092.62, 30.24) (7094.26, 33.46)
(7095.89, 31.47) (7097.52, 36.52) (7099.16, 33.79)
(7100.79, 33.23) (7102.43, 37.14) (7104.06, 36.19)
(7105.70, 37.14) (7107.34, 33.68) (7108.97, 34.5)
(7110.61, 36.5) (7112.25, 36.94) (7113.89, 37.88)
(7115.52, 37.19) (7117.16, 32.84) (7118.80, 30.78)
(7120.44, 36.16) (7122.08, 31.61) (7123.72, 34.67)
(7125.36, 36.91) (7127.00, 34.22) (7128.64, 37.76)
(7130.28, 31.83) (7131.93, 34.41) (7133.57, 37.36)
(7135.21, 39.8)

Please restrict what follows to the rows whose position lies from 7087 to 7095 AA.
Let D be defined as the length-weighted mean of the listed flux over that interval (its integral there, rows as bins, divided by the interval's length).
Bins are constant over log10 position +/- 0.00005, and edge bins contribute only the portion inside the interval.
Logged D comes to 32.8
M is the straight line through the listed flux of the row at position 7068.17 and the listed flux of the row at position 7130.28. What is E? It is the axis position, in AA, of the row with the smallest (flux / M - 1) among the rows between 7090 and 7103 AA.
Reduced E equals 7092.62 AA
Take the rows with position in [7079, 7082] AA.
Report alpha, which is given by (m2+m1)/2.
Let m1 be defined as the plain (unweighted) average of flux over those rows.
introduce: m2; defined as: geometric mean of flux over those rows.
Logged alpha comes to 36.0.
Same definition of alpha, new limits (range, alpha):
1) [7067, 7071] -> 35.7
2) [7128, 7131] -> 34.7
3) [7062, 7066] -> 36.6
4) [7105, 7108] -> 35.4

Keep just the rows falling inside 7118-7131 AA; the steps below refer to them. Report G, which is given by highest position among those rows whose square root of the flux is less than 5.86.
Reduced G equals 7130.28 AA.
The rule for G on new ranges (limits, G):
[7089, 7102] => 7100.79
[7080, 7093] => 7092.62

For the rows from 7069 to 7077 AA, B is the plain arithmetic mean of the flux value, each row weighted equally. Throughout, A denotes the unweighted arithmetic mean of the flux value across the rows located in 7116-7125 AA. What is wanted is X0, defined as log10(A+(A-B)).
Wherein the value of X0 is 1.48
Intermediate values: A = 33.2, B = 36.0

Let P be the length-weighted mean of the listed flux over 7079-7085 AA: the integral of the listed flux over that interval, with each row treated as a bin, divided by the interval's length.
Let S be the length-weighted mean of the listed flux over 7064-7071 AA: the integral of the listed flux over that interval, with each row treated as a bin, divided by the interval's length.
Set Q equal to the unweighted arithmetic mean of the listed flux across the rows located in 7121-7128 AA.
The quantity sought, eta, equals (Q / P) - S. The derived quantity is -34.3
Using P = 35.9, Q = 34.4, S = 35.3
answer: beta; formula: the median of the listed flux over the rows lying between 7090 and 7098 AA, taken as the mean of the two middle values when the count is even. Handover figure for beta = 31.5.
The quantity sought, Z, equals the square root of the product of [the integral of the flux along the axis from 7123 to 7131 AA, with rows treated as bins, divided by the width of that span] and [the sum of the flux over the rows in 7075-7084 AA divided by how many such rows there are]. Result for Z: 35.1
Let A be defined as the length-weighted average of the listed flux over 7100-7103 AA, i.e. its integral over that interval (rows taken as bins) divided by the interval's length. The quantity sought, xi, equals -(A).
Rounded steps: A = 35.0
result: -35.0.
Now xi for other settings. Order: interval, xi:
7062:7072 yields -35.7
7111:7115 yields -37.3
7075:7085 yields -35.2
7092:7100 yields -33.2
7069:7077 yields -36.0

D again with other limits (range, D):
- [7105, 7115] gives 36.1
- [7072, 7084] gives 35.0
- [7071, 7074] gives 37.5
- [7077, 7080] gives 34.1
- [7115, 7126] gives 34.2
